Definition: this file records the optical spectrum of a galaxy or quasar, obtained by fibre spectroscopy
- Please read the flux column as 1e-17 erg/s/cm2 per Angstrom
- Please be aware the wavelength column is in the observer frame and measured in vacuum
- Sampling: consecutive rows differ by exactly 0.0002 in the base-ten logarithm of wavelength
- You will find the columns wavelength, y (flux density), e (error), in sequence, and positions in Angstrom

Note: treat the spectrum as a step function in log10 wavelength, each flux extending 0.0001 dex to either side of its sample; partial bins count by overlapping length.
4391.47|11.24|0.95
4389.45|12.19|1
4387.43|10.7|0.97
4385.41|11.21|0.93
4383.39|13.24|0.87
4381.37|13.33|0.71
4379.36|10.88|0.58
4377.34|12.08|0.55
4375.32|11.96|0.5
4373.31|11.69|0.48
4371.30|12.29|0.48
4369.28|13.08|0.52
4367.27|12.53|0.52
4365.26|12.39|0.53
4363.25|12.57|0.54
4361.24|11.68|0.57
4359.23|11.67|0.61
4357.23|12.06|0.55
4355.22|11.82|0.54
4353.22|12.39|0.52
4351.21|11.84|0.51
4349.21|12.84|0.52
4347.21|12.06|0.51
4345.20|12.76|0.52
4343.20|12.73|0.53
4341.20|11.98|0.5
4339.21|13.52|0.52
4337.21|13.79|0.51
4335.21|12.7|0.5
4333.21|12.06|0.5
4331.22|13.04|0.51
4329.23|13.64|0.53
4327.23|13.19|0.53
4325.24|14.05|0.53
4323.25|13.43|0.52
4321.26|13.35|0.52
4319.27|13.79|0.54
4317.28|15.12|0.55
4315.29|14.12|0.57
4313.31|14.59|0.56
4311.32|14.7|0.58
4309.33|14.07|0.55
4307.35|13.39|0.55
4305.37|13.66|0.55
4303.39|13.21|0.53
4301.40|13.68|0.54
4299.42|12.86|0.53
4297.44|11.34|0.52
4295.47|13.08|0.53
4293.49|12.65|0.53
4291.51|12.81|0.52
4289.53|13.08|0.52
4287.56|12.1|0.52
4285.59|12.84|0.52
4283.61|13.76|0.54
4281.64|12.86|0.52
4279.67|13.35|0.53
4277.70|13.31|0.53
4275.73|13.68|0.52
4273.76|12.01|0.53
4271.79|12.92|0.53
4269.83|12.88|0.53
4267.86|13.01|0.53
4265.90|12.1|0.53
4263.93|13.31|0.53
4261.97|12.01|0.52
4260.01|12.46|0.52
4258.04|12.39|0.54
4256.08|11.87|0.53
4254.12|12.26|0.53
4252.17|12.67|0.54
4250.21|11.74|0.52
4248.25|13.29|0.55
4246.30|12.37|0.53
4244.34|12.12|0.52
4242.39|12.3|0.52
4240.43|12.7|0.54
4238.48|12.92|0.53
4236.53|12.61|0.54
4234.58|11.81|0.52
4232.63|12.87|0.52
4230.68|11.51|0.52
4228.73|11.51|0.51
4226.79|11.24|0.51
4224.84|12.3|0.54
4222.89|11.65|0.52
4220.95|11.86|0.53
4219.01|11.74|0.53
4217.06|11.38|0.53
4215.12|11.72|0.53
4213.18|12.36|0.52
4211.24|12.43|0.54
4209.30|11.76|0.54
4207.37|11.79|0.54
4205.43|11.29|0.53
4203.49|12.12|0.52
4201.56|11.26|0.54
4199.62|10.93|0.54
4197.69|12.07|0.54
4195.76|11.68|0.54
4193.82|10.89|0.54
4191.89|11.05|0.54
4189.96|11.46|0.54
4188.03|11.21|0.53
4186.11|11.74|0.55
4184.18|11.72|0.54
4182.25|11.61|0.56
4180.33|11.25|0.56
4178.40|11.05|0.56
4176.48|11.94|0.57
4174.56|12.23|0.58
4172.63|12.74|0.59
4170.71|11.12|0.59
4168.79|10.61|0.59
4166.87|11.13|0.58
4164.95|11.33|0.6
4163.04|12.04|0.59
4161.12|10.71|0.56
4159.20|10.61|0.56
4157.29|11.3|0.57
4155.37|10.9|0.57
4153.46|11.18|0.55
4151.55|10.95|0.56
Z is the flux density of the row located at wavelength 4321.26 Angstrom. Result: 13.35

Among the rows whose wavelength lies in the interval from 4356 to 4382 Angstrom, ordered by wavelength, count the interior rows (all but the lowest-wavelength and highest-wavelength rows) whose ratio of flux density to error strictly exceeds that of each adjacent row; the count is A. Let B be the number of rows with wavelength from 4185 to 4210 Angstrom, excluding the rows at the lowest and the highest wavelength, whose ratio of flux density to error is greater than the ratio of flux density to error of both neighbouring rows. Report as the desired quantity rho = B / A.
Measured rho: 4.0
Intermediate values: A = 1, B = 4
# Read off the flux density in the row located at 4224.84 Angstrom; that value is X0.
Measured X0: 12.3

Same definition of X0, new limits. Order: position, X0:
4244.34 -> 12.12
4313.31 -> 14.59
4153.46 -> 11.18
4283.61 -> 13.76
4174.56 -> 12.23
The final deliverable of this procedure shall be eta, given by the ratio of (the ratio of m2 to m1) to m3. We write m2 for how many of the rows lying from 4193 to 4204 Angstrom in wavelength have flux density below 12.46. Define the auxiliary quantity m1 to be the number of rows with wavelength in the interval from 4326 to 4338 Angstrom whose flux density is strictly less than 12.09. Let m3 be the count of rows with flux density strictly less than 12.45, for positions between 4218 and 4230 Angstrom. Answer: 1.0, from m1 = 1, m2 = 6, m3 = 6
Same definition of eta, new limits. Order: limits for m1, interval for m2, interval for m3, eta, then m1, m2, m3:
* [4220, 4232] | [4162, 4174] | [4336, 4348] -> 0.5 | 5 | 5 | 2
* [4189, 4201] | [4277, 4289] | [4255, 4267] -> 0.0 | 6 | 1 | 4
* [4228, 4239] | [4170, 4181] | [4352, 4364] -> 0.3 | 3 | 5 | 5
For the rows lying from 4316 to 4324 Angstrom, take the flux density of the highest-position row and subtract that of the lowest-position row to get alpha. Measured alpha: -1.7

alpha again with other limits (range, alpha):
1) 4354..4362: -0.1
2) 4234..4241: 0.9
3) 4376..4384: 1.2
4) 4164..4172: -0.2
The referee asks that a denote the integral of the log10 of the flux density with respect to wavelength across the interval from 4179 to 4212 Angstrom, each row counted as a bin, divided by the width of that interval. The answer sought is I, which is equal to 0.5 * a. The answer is 0.531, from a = 1.06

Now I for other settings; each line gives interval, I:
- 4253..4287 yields 0.553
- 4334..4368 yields 0.547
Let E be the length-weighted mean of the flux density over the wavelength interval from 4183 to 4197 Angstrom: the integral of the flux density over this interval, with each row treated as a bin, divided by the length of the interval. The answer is 11.4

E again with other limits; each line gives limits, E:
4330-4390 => 12.3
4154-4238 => 11.6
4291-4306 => 12.9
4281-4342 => 13.3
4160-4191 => 11.5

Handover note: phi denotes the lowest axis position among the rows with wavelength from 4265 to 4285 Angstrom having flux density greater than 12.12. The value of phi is 4267.86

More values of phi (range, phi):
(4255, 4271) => 4258.04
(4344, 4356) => 4345.20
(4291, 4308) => 4291.51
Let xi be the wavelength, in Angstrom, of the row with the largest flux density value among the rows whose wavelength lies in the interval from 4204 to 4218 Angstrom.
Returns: 4211.24 Angstrom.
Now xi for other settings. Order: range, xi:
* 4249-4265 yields 4263.93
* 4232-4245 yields 4238.48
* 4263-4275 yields 4263.93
